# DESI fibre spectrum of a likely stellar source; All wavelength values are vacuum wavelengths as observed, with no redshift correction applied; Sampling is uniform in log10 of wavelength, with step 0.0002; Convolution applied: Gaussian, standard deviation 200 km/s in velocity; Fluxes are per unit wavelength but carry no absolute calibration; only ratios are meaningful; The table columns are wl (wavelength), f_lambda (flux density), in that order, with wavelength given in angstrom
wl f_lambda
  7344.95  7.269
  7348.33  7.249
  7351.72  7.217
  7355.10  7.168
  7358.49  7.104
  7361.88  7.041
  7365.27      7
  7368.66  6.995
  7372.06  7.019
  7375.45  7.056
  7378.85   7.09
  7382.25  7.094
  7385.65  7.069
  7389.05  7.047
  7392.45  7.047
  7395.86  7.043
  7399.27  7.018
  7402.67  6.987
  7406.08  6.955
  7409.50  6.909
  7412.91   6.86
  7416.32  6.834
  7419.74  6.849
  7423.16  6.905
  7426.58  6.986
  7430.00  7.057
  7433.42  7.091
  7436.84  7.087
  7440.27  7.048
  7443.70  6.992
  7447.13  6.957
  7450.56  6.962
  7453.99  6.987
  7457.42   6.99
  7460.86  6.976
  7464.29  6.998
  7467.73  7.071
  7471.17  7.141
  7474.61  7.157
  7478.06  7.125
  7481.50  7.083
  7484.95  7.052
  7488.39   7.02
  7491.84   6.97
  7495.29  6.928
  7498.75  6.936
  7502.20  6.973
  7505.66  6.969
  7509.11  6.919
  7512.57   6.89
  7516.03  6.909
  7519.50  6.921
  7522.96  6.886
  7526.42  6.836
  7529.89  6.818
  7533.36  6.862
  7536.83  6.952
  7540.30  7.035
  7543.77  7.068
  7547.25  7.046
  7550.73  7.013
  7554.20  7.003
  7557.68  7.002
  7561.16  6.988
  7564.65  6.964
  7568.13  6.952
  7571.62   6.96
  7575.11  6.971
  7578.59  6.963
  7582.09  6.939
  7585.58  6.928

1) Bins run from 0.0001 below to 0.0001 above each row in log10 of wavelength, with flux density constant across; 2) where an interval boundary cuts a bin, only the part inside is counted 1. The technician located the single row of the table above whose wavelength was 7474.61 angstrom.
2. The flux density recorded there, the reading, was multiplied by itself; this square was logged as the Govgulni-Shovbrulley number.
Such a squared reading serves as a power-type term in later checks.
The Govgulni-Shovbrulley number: 51.2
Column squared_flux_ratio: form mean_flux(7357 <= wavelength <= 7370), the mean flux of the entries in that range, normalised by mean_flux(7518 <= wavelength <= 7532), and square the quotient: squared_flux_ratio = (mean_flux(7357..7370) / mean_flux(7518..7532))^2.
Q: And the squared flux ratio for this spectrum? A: 1.05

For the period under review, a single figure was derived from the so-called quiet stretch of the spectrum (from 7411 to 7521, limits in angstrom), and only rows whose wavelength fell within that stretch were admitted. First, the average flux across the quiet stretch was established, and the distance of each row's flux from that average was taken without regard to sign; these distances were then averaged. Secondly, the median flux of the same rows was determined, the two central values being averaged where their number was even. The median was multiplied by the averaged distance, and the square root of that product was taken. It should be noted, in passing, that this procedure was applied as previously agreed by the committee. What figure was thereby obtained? 0.68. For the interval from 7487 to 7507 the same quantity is 0.40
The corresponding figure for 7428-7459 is 0.57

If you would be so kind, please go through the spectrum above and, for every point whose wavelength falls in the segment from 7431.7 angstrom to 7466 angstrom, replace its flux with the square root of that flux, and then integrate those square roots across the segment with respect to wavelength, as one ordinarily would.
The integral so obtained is 90.8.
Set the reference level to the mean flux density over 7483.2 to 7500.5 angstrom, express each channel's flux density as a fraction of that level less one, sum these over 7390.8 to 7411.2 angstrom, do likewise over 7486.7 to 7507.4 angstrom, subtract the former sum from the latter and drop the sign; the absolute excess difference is 0.02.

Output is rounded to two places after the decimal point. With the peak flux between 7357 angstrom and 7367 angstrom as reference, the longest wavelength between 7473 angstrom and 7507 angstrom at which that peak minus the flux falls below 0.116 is 7488.39 angstrom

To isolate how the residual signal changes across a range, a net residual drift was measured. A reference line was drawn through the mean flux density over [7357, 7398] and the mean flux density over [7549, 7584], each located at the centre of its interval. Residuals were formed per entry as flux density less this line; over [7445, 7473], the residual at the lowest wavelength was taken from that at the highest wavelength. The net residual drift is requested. 0.19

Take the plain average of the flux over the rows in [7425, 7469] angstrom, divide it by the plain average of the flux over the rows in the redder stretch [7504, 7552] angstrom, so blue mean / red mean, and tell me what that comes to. 1.01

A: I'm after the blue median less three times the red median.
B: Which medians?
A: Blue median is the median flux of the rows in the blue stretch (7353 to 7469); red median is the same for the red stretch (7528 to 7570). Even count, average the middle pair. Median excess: -14.0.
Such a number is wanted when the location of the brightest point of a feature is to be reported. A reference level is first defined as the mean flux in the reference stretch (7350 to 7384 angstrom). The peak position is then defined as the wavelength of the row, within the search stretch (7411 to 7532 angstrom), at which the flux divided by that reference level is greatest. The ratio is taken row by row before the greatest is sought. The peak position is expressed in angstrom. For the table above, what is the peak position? 7474.61 angstrom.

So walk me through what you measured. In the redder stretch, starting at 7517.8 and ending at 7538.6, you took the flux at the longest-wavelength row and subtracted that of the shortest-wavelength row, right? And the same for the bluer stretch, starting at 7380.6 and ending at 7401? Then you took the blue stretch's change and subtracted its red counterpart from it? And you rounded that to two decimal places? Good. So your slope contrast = -0.11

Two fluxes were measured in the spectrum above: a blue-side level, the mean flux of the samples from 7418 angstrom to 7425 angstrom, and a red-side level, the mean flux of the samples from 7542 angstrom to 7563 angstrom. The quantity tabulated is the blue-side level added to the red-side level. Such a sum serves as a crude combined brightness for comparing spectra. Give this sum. 13.9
